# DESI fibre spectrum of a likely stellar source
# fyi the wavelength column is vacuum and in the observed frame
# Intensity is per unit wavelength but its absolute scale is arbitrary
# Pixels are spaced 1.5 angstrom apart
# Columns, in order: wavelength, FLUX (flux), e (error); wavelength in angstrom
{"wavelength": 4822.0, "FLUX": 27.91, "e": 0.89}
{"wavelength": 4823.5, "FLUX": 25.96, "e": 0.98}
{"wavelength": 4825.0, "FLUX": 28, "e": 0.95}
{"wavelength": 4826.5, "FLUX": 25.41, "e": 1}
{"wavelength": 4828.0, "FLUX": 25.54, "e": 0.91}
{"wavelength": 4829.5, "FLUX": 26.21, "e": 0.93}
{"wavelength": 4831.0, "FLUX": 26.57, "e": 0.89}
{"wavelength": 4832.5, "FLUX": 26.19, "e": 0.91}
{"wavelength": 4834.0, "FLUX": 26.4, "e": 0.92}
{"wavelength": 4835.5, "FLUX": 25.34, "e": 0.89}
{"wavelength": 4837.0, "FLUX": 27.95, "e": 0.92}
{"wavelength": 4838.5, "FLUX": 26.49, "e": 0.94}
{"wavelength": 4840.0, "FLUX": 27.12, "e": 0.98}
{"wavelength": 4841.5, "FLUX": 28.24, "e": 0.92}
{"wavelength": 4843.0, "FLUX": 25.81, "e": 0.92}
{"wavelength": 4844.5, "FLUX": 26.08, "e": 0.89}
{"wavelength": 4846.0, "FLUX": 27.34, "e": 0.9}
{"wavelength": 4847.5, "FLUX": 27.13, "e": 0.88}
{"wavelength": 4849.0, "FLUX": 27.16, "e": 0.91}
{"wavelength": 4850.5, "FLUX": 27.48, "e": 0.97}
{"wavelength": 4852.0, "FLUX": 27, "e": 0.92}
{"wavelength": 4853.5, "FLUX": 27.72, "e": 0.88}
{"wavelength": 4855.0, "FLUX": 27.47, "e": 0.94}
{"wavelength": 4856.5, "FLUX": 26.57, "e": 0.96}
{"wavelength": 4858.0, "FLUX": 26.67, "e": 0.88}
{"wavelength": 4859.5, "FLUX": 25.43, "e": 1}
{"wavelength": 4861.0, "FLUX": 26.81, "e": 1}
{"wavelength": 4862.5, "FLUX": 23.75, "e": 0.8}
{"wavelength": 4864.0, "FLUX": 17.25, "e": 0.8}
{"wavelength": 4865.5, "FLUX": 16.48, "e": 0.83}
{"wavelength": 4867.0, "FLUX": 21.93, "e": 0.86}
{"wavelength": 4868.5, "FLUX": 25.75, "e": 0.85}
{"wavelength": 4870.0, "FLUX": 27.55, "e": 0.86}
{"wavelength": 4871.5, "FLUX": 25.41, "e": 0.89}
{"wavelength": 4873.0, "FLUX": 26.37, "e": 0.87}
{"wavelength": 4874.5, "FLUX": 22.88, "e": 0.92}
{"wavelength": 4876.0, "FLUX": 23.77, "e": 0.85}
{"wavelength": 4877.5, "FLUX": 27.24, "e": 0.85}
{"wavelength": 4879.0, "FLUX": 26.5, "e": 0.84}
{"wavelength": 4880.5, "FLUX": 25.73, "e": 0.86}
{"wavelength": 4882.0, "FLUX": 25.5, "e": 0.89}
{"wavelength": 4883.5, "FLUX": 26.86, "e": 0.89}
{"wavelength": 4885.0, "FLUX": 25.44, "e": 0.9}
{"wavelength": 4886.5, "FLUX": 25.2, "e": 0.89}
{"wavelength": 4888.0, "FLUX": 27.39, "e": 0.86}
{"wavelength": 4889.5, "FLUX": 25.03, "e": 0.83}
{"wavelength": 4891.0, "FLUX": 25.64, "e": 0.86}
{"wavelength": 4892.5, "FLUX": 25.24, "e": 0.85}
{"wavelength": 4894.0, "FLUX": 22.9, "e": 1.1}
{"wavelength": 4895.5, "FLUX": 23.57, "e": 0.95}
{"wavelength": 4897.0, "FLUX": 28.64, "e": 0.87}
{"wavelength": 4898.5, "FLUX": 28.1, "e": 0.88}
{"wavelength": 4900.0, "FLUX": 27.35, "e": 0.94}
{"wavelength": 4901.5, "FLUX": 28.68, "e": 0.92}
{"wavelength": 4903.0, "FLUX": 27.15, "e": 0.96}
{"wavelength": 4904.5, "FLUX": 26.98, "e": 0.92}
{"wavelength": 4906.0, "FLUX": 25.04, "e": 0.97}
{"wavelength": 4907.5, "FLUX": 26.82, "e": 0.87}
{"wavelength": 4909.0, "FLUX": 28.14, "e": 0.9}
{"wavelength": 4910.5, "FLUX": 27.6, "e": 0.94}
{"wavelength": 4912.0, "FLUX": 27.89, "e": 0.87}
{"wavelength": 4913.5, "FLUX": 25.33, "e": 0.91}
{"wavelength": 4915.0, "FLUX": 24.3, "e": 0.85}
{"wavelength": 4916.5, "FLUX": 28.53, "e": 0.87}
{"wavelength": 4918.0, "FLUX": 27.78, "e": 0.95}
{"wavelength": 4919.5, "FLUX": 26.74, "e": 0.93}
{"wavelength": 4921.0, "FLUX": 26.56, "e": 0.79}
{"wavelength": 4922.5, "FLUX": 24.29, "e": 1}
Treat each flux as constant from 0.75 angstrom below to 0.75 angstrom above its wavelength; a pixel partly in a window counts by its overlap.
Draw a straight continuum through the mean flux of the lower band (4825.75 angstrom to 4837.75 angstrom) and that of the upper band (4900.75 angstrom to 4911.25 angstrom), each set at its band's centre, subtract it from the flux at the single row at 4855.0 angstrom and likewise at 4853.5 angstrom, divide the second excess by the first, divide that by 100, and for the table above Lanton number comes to 0.013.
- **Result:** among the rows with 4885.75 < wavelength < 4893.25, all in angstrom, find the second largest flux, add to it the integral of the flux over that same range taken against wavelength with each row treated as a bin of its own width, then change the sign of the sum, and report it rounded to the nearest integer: -218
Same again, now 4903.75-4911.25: -229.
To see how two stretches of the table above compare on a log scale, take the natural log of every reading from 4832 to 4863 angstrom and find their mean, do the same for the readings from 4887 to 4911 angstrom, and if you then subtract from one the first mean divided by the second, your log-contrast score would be 0.00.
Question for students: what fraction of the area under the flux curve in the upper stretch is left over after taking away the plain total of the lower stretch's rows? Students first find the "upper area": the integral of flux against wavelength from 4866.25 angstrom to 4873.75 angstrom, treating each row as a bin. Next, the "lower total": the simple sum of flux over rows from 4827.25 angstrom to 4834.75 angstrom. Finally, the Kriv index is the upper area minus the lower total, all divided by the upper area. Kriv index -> 0.313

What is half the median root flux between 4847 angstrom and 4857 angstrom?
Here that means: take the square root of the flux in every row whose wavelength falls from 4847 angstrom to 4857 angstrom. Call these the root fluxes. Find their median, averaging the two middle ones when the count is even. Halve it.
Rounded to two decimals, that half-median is 2.61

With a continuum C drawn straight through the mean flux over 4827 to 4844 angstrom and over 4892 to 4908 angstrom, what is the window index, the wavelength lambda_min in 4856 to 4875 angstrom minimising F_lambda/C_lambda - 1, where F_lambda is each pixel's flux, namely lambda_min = 4865.5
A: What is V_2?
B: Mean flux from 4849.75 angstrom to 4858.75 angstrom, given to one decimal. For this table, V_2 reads 27.2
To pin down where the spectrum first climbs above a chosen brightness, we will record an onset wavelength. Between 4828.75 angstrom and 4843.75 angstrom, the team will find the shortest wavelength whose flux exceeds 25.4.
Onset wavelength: 4829.5 angstrom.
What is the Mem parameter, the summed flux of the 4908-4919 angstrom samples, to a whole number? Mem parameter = 190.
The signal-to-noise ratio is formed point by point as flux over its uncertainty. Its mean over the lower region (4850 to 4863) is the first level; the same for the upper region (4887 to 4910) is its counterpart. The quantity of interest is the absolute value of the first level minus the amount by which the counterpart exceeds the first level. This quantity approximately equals 28.2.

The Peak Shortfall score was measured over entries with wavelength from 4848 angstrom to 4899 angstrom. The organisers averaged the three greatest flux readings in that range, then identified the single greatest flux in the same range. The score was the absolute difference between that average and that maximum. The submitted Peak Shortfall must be 0.49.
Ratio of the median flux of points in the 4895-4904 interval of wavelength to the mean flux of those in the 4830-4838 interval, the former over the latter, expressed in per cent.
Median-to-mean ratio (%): 105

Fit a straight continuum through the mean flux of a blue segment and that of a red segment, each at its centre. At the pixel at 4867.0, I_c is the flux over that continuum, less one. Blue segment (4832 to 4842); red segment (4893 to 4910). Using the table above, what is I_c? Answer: -0.18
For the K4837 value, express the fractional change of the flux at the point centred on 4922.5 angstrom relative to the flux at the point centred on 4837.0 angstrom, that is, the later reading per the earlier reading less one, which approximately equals -0.13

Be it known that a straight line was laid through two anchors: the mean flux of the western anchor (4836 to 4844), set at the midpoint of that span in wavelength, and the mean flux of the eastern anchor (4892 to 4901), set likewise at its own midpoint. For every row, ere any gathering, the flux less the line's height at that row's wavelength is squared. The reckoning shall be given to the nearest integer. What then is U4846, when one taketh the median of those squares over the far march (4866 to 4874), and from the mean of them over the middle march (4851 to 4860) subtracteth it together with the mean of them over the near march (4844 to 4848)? -1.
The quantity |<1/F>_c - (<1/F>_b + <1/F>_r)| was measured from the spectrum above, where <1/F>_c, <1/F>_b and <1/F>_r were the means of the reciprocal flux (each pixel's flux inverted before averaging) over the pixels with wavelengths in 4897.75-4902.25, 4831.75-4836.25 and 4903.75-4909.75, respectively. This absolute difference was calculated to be 0.0403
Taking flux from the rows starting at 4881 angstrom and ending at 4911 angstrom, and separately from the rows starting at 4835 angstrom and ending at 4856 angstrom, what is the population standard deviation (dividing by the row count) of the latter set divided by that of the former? 0.50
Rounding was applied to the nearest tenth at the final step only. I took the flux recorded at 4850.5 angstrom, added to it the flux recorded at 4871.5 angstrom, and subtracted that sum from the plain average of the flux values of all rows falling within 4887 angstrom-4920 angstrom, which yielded -26.3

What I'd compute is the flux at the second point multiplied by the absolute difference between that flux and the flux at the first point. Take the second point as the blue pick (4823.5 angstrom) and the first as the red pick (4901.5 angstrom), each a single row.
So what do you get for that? 71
